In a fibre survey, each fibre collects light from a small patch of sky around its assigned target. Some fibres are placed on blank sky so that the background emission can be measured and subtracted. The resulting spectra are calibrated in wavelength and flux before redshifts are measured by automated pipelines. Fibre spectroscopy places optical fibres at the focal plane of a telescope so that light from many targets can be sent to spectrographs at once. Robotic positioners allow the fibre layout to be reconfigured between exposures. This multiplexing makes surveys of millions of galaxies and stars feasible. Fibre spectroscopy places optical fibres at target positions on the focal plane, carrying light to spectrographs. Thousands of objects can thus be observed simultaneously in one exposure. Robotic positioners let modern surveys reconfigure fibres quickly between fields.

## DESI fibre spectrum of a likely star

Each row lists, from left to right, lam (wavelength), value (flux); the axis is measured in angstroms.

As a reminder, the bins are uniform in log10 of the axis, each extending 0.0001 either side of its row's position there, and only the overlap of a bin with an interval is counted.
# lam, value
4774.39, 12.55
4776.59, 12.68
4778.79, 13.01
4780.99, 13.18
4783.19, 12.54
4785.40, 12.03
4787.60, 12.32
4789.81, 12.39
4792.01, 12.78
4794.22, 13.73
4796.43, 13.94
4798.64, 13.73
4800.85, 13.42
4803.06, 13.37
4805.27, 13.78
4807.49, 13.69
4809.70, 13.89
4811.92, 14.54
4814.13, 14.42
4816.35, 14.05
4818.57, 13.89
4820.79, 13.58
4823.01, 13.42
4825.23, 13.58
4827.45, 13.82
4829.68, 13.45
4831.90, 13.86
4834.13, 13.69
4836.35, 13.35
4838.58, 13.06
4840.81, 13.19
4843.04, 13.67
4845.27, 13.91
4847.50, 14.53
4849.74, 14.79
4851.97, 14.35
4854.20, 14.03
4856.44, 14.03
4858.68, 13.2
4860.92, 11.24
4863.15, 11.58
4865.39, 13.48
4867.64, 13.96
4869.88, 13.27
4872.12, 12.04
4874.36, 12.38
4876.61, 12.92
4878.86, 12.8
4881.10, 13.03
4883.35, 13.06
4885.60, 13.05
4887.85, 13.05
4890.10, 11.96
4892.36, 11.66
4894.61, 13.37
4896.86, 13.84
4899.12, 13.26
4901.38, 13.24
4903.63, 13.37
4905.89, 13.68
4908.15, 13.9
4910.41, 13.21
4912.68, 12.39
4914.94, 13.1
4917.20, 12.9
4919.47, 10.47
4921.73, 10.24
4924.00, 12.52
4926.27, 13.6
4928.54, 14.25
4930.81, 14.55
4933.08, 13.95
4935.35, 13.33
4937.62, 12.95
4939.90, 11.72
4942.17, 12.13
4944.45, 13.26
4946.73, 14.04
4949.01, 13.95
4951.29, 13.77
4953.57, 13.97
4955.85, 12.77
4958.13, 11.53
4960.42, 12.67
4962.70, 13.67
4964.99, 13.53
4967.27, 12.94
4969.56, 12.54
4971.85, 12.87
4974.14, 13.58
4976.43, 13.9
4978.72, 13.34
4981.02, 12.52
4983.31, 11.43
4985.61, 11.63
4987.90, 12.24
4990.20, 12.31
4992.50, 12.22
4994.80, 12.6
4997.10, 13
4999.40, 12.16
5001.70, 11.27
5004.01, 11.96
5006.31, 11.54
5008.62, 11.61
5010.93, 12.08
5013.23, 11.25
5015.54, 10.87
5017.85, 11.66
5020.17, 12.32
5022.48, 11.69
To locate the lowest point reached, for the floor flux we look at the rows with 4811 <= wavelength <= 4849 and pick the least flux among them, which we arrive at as 13.06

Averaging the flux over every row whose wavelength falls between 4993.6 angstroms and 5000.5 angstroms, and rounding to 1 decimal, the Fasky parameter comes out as 12.6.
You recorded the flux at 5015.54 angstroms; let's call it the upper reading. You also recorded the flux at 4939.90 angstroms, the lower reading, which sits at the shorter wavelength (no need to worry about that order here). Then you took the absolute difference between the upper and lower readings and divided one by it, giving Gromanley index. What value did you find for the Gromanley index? 1.2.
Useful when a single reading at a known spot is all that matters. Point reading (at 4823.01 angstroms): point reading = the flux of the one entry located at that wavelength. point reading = 13.42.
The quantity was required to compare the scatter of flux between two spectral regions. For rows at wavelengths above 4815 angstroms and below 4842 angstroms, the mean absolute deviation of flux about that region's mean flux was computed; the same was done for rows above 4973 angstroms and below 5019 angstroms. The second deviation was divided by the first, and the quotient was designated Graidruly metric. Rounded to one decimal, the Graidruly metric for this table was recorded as 2.7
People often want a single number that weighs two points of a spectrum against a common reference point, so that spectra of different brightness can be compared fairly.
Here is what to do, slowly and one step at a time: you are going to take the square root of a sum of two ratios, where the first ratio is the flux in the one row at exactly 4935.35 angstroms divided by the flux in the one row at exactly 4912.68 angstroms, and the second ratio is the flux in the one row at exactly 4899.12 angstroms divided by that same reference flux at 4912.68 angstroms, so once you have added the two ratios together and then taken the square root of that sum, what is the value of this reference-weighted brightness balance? 1.46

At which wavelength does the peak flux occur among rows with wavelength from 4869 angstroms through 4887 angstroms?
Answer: 4869.88 angstroms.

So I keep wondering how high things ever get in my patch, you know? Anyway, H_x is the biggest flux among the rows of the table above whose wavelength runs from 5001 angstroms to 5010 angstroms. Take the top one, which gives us 11.96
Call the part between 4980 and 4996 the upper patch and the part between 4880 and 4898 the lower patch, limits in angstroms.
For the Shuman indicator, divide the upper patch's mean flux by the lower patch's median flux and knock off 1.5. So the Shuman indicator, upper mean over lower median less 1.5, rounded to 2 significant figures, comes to -0.57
